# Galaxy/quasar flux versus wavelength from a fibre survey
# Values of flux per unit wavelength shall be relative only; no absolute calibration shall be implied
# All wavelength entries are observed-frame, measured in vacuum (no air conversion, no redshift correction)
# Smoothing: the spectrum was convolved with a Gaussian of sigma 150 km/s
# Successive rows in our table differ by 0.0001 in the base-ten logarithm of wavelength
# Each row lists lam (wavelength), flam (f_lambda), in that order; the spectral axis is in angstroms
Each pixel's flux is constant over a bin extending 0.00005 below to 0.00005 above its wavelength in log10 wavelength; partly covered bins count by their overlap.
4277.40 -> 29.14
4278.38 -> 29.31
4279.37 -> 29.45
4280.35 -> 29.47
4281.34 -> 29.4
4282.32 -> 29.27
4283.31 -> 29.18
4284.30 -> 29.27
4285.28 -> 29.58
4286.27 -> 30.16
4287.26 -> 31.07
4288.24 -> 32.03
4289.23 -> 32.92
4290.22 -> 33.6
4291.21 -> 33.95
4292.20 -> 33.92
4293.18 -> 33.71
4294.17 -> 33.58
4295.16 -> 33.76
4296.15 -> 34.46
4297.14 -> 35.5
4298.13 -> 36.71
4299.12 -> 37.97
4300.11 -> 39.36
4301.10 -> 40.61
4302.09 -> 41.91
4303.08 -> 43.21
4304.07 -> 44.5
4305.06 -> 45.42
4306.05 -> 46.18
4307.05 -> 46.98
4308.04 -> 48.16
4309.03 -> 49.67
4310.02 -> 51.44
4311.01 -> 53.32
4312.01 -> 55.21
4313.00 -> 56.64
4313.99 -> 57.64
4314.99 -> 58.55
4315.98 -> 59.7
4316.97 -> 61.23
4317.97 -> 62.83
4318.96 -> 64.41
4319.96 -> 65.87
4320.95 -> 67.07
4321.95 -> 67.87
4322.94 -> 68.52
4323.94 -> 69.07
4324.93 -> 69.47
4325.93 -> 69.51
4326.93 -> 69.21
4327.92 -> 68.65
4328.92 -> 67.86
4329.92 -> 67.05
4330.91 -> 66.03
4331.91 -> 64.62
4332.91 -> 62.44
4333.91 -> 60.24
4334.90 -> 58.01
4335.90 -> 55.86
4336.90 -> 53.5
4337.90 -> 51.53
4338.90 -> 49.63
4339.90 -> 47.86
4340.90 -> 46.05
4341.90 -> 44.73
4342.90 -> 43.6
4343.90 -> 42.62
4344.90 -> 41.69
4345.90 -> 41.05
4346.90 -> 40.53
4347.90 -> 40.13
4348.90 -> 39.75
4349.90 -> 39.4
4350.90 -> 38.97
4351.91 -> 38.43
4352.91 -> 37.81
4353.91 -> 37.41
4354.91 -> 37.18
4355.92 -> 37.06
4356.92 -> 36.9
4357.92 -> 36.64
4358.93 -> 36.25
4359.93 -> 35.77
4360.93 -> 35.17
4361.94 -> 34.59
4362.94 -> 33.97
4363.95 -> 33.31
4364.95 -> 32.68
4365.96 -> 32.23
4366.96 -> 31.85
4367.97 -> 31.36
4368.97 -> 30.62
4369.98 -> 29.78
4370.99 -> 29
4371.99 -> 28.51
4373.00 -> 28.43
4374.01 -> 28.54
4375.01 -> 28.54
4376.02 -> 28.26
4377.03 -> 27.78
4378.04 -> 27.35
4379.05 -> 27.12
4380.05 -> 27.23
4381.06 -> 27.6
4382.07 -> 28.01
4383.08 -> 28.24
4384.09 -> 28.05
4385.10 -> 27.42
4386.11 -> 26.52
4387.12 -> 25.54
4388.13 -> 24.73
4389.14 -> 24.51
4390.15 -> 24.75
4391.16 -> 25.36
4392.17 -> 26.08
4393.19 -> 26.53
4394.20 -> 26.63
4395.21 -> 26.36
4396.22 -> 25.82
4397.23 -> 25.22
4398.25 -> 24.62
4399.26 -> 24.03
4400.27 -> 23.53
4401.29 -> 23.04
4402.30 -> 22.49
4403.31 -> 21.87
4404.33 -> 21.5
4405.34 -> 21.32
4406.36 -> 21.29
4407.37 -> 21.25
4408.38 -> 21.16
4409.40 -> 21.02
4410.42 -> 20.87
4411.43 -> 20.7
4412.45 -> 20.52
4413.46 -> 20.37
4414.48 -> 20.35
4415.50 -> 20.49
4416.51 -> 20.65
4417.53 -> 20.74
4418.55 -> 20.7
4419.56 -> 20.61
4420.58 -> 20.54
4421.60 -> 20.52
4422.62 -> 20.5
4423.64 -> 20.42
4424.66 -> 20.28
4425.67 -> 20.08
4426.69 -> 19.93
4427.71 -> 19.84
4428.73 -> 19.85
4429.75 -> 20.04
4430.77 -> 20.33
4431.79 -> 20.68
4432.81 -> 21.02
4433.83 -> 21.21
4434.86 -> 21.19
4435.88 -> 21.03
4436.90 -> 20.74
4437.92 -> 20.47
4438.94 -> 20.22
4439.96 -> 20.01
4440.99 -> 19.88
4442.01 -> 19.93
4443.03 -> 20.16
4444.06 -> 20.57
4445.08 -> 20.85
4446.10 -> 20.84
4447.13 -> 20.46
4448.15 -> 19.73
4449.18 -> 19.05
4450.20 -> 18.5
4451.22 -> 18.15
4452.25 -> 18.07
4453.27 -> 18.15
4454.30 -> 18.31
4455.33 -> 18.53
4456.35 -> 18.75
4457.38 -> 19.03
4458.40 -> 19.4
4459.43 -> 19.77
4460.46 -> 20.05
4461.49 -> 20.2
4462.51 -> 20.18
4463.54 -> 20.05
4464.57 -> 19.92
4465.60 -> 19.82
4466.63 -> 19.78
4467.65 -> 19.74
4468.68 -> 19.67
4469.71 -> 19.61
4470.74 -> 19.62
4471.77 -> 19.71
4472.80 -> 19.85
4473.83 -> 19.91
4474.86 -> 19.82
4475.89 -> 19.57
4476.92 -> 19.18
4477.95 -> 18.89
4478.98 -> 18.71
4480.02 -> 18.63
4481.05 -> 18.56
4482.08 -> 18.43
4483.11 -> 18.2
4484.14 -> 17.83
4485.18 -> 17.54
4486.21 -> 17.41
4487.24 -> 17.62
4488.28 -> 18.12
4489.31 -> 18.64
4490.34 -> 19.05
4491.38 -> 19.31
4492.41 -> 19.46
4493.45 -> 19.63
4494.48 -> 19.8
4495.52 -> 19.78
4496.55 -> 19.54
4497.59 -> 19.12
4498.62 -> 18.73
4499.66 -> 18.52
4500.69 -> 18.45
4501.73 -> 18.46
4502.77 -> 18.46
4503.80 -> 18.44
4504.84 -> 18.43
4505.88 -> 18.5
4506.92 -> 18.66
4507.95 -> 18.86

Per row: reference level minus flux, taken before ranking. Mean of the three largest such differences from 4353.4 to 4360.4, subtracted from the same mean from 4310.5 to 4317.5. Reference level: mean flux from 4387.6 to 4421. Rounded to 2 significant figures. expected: -19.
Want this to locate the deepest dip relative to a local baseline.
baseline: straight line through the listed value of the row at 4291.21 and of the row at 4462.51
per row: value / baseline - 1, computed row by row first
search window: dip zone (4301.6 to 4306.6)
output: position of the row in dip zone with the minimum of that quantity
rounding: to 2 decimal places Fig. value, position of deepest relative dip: 4302.09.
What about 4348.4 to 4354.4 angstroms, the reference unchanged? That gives 4353.91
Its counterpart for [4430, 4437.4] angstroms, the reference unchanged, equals 4430.77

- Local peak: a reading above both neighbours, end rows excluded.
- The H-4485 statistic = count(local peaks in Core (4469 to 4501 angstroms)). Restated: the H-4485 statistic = 2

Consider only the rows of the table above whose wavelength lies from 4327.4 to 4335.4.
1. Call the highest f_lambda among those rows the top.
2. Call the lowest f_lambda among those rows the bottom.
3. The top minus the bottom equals 11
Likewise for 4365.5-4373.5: 4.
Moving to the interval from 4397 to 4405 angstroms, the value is 4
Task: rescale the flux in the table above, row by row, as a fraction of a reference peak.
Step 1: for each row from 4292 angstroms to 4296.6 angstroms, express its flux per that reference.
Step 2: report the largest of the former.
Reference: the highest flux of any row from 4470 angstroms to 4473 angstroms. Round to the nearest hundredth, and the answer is 1.74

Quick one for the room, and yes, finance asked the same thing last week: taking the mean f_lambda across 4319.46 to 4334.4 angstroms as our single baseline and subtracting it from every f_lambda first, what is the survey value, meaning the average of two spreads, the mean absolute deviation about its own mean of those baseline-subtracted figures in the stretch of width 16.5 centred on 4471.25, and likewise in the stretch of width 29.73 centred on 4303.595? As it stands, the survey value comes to 4.3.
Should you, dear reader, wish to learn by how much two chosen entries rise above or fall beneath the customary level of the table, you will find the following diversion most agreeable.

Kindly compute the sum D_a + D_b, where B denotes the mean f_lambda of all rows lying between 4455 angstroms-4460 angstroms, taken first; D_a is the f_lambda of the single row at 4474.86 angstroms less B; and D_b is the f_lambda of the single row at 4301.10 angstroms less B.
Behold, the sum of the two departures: 22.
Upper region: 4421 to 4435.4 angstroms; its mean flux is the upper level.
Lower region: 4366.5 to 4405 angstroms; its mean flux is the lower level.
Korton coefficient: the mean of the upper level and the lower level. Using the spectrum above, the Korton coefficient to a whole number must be 24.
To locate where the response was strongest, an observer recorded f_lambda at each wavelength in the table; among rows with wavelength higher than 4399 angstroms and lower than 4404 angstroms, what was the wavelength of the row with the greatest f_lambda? 4399.26 angstroms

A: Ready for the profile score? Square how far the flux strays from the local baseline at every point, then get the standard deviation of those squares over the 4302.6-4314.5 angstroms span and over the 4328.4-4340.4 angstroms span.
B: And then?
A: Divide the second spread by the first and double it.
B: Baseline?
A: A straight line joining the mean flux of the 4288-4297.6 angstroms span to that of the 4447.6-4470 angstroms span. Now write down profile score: 3.96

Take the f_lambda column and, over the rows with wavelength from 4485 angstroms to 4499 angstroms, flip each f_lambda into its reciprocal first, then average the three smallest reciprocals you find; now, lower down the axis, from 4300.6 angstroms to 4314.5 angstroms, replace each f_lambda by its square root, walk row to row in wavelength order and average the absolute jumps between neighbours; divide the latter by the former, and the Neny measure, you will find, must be 1.9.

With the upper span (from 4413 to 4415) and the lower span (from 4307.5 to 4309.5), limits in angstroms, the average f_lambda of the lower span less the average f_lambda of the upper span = 29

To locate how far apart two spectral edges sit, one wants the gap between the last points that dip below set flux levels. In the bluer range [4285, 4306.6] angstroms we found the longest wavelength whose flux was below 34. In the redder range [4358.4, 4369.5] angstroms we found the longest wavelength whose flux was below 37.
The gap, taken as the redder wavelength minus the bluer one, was 73.8 angstroms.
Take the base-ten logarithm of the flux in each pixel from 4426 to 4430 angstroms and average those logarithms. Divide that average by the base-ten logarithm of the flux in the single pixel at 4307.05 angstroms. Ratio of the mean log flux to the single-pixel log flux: 0.78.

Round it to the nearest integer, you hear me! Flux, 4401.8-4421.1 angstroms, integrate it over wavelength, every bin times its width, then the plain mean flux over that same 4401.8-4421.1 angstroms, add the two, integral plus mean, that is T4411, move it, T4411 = 426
